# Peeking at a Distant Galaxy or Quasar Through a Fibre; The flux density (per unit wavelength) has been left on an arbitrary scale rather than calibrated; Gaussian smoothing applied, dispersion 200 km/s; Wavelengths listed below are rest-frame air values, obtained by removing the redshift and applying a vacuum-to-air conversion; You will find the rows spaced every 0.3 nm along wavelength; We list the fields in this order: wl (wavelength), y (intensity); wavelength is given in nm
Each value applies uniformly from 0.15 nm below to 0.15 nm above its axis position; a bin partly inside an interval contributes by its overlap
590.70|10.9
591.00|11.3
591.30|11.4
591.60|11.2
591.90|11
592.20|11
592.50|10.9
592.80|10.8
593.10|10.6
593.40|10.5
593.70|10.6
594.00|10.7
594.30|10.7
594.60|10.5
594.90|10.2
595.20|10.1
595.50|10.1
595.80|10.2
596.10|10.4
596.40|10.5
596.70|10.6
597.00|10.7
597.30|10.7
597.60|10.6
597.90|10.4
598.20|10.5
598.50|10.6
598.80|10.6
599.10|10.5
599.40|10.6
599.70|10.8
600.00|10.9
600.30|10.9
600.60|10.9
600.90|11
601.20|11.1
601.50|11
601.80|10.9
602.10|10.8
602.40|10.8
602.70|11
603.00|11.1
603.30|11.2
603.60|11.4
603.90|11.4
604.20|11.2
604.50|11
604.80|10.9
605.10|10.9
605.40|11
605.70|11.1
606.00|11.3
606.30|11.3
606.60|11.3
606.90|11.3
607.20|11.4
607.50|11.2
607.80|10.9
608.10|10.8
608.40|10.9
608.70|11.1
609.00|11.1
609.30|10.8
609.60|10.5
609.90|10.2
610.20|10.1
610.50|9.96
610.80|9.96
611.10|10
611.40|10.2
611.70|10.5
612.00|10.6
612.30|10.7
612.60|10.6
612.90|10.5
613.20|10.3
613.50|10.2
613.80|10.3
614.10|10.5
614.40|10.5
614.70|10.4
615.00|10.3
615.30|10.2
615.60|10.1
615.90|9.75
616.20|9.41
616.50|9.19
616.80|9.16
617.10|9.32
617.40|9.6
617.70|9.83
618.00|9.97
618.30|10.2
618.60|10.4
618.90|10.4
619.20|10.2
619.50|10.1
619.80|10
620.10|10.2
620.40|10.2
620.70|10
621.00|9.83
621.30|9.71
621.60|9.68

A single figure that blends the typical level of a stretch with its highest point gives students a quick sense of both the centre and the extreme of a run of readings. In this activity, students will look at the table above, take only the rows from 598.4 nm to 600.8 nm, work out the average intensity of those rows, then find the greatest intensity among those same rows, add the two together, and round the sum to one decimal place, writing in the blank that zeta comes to 21.6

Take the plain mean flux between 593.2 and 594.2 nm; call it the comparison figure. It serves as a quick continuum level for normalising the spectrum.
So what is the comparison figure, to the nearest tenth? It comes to 10.6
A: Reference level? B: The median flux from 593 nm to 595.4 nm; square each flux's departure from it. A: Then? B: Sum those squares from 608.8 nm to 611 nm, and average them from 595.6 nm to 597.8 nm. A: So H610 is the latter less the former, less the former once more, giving -2.7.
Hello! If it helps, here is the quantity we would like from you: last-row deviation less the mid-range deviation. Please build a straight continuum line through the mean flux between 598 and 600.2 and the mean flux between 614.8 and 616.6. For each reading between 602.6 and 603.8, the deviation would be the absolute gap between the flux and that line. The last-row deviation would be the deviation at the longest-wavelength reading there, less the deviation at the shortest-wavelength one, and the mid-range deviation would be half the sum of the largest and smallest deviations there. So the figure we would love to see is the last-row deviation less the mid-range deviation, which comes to -0.31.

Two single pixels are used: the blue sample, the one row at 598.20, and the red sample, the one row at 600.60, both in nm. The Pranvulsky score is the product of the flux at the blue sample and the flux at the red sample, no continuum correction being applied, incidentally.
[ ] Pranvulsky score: 114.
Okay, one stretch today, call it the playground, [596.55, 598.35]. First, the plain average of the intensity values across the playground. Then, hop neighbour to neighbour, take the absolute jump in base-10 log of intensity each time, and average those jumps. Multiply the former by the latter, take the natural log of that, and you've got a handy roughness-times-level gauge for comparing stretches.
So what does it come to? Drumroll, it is -3.13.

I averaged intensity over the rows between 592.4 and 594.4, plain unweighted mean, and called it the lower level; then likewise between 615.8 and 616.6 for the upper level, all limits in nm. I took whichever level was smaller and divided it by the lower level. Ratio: 0.88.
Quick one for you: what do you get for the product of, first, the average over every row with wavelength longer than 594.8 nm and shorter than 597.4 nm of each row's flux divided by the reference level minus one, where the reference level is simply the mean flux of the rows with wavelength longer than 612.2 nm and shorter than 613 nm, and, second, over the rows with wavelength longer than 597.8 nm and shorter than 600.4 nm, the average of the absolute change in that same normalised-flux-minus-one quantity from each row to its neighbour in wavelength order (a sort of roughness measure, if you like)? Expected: -0.0002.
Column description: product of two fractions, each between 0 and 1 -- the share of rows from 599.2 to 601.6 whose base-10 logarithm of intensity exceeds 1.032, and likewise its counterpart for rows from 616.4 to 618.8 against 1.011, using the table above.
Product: 0.11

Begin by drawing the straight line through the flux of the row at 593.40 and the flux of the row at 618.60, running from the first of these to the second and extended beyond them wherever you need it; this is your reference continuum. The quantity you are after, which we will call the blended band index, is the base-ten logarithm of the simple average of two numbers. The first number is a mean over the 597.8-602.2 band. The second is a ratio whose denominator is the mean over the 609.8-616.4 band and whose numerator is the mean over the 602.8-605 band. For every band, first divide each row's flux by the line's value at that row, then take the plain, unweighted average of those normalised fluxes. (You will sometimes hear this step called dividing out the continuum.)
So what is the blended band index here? 0.024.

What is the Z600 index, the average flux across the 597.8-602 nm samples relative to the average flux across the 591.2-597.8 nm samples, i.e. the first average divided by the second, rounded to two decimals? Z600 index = 1.01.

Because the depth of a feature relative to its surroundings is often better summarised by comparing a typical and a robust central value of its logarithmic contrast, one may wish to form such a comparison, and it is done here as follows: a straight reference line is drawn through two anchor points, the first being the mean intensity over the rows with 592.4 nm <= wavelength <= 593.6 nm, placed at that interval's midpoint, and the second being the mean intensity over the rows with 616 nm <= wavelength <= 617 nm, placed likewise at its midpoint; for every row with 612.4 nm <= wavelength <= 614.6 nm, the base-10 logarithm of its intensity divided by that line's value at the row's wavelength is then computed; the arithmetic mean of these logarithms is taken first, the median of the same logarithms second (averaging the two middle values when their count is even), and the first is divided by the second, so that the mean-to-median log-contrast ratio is 0.96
